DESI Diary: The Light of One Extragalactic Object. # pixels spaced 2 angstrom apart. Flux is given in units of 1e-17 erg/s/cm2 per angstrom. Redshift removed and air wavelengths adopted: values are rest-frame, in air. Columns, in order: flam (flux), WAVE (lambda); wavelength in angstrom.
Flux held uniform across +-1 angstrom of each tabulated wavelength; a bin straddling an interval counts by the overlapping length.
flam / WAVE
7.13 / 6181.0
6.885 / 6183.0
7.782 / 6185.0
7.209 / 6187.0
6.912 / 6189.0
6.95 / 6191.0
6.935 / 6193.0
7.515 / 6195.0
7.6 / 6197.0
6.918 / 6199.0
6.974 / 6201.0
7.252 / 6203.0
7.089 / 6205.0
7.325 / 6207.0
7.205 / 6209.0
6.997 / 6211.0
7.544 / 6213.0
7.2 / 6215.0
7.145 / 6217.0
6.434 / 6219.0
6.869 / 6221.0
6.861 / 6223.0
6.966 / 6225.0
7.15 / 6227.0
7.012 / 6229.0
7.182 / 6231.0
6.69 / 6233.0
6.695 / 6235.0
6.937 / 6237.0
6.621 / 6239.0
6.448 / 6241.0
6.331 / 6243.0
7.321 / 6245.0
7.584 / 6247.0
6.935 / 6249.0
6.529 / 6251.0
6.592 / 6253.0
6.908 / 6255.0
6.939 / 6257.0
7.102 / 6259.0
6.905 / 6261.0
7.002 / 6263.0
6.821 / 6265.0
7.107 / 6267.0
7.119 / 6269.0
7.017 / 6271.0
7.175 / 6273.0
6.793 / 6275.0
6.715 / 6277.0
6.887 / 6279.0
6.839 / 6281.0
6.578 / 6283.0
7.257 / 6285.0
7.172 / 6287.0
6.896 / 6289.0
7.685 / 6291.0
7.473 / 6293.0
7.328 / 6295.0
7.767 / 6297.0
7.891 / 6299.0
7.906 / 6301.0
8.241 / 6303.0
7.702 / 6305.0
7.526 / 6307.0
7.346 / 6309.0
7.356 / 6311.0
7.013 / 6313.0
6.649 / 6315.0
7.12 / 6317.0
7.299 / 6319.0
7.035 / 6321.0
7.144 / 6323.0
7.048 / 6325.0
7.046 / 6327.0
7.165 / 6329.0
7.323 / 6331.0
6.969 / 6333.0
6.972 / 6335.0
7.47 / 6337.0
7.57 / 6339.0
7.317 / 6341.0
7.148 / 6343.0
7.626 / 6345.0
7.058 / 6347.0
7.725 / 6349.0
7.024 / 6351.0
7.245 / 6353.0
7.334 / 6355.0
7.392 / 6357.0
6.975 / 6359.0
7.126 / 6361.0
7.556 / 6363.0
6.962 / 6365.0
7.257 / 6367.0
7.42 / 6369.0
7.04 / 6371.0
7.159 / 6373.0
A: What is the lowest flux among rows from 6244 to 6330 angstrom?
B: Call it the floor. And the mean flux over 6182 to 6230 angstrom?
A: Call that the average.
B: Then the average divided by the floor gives 1.09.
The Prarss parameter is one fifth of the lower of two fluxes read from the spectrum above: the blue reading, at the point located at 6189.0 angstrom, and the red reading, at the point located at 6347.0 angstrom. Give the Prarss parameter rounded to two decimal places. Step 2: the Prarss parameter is 1.38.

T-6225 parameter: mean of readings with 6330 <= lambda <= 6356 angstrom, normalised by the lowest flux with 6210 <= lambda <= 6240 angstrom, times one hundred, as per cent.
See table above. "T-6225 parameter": 113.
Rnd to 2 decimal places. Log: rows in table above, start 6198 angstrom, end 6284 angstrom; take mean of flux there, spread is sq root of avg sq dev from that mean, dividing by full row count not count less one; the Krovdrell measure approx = 0.28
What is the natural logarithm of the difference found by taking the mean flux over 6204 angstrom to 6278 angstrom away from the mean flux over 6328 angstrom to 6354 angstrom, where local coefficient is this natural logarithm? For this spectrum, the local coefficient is -1.12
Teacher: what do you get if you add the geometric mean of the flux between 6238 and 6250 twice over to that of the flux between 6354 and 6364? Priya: 21.0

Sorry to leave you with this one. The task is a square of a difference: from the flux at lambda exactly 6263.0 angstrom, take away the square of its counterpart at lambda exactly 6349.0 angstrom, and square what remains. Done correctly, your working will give 2775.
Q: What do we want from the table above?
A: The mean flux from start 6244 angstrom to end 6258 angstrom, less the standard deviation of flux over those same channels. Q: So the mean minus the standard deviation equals 6.6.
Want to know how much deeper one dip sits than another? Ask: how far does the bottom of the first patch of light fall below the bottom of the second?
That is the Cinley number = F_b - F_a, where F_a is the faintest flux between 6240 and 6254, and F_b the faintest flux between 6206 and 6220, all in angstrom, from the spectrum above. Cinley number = 0.1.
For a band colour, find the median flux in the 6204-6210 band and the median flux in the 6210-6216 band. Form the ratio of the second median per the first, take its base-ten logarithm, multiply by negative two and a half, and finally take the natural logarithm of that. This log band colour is -7.2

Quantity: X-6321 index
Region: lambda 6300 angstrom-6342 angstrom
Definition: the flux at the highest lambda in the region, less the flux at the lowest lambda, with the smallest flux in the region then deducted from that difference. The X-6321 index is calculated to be -7.24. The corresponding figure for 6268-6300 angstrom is -5.81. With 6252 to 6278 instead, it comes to -6.47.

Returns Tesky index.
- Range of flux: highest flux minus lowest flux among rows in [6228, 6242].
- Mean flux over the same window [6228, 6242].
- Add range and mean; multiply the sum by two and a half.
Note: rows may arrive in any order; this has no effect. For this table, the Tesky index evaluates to 18.8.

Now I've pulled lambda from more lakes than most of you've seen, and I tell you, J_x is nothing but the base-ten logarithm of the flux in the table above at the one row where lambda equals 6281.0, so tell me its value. 0.835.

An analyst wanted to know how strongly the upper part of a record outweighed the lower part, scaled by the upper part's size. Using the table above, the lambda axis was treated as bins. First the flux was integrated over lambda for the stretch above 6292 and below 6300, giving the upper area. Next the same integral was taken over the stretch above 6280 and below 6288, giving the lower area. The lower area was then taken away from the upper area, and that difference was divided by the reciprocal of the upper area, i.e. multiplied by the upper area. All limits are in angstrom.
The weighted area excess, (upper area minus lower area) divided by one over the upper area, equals 318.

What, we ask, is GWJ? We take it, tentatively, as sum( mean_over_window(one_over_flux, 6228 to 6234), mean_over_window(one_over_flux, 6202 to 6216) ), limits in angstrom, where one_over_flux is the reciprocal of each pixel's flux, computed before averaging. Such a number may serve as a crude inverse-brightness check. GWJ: 0.282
